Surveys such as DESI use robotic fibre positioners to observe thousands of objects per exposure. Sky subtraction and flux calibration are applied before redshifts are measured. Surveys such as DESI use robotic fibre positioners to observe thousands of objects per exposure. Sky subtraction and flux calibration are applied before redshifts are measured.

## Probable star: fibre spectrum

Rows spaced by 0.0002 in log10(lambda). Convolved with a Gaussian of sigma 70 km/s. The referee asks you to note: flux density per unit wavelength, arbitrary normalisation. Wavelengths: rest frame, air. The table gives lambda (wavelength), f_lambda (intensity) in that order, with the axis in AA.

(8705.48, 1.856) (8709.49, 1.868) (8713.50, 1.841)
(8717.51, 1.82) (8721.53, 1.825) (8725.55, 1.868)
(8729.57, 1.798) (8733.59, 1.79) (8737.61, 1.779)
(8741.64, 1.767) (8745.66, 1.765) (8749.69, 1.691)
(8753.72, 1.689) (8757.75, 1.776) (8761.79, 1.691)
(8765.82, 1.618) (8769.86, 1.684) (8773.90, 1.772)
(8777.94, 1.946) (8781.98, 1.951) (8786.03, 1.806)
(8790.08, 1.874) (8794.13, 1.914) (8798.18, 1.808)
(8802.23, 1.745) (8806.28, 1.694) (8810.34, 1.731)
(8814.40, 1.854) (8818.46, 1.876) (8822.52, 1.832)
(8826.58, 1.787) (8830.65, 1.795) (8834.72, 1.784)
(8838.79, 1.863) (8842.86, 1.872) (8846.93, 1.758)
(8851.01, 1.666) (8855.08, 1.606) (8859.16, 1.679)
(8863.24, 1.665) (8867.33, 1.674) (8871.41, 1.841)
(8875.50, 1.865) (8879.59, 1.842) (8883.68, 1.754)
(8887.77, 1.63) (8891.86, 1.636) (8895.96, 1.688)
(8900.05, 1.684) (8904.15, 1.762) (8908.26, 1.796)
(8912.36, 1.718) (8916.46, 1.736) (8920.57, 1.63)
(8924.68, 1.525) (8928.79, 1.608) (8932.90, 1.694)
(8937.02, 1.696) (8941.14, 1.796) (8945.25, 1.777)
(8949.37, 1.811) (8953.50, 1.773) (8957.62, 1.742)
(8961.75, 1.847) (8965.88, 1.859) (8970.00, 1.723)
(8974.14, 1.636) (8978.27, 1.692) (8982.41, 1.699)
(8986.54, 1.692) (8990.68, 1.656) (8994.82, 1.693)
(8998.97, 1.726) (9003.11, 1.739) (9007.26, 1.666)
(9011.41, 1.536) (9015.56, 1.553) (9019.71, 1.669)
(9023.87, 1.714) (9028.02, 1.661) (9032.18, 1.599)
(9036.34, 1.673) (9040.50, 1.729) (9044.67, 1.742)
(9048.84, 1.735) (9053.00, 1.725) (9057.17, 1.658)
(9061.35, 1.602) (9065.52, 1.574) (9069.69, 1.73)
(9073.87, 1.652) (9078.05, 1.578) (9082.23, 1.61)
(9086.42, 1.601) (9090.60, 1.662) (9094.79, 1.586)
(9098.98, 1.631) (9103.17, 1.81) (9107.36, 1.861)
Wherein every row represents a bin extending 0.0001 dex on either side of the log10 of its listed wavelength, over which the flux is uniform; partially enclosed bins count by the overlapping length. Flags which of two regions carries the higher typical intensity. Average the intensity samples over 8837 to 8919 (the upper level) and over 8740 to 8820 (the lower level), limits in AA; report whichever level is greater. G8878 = 1.78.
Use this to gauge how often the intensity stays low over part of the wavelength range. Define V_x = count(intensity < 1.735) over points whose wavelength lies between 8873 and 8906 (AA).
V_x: 4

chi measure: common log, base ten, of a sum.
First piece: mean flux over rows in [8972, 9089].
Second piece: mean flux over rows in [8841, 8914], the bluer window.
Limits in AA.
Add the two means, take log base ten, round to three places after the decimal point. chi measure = 0.530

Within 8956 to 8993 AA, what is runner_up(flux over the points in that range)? 1.847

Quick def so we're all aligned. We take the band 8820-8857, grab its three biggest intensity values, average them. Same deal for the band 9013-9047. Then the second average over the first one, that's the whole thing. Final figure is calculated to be 0.93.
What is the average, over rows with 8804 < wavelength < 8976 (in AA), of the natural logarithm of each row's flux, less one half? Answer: 0.054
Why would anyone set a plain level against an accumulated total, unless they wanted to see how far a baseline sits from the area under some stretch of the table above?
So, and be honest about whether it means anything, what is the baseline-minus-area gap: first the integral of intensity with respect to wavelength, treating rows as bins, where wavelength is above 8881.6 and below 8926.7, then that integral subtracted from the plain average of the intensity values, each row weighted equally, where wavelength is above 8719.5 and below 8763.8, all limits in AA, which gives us -74.3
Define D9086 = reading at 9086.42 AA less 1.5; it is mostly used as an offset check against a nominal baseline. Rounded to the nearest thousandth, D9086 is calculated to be 0.101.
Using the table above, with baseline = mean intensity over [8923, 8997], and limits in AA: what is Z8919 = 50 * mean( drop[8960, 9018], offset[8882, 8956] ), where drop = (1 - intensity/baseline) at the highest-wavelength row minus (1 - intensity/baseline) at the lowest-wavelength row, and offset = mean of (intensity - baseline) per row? 4.0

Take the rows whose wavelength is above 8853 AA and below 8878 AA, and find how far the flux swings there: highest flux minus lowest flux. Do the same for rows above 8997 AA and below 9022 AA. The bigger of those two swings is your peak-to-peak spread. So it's 0.26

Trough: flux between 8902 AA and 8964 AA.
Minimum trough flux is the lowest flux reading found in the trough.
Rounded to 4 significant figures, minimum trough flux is 1.525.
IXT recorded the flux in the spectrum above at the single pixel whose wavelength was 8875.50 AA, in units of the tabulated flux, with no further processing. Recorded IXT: 1.865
